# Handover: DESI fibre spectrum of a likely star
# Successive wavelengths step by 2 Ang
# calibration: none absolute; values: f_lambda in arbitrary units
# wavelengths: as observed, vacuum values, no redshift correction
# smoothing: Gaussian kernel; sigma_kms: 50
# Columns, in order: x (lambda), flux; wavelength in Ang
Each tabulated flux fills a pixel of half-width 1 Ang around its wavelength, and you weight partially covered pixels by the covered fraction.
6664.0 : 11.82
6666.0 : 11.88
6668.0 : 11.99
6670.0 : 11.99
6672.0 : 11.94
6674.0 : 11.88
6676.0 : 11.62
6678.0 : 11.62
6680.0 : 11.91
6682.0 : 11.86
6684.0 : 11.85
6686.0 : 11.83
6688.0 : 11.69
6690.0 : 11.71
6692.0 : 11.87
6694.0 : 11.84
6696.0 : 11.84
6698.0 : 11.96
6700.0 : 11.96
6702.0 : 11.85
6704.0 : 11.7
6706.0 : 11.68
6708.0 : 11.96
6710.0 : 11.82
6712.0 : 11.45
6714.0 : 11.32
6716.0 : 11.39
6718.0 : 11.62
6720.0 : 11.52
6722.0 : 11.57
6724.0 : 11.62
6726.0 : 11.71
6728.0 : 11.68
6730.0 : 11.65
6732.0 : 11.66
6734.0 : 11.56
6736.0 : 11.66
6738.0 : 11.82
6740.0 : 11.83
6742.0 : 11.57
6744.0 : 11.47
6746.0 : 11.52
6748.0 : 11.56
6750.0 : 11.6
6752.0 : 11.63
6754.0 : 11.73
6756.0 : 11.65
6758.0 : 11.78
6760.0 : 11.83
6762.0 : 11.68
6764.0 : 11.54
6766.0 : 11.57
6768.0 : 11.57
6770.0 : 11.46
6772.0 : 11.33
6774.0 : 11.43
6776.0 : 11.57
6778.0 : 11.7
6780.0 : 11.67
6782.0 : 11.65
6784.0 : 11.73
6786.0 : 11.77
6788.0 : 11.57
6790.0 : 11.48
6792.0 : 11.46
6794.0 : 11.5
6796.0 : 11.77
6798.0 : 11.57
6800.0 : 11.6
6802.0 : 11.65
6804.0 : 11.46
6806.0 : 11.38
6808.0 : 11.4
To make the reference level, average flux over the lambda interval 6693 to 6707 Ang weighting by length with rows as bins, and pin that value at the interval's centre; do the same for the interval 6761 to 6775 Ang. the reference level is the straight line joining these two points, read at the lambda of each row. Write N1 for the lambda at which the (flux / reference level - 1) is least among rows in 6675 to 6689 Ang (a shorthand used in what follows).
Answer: 6676.0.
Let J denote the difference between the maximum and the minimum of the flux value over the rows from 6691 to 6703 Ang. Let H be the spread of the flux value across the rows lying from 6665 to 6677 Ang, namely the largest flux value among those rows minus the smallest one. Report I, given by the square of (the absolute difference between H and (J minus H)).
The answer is 0.38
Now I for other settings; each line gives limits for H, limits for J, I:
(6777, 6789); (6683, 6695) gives 0.05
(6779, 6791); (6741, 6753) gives 0.18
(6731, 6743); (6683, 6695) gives 0.13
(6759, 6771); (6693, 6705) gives 0.23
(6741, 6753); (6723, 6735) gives 0.03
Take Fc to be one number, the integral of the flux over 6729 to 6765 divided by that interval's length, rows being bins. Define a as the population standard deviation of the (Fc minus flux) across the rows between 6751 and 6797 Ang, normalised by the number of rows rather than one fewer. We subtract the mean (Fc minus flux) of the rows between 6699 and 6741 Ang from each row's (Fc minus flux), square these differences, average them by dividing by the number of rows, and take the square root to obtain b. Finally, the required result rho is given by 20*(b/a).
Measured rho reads 26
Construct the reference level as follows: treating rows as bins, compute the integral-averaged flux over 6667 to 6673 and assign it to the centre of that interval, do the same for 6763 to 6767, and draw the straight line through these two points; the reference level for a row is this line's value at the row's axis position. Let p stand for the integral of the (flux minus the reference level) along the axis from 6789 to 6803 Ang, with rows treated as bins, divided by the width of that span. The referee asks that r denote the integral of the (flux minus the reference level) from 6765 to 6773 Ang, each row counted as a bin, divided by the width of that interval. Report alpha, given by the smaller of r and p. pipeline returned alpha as -0.05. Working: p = 0.16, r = -0.05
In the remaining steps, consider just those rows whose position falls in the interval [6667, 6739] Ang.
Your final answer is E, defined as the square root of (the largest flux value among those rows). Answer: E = 3.46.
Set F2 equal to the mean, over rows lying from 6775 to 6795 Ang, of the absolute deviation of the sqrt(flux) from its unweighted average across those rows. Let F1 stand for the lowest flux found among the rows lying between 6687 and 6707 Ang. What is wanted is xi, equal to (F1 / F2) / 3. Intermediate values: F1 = 11.68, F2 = 0.0138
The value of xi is 282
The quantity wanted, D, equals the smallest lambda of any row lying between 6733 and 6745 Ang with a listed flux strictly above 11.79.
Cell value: 6738.0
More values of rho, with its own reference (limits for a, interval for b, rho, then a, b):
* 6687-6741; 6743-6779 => 15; 0.164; 0.123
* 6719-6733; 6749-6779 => 42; 0.061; 0.129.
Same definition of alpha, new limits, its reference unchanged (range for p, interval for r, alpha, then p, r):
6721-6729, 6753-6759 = -0.09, -0.09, 0.13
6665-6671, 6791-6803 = -0.03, -0.03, 0.18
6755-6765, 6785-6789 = 0.12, 0.12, 0.21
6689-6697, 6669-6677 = -0.10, -0.06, -0.10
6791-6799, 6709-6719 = -0.26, 0.15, -0.26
